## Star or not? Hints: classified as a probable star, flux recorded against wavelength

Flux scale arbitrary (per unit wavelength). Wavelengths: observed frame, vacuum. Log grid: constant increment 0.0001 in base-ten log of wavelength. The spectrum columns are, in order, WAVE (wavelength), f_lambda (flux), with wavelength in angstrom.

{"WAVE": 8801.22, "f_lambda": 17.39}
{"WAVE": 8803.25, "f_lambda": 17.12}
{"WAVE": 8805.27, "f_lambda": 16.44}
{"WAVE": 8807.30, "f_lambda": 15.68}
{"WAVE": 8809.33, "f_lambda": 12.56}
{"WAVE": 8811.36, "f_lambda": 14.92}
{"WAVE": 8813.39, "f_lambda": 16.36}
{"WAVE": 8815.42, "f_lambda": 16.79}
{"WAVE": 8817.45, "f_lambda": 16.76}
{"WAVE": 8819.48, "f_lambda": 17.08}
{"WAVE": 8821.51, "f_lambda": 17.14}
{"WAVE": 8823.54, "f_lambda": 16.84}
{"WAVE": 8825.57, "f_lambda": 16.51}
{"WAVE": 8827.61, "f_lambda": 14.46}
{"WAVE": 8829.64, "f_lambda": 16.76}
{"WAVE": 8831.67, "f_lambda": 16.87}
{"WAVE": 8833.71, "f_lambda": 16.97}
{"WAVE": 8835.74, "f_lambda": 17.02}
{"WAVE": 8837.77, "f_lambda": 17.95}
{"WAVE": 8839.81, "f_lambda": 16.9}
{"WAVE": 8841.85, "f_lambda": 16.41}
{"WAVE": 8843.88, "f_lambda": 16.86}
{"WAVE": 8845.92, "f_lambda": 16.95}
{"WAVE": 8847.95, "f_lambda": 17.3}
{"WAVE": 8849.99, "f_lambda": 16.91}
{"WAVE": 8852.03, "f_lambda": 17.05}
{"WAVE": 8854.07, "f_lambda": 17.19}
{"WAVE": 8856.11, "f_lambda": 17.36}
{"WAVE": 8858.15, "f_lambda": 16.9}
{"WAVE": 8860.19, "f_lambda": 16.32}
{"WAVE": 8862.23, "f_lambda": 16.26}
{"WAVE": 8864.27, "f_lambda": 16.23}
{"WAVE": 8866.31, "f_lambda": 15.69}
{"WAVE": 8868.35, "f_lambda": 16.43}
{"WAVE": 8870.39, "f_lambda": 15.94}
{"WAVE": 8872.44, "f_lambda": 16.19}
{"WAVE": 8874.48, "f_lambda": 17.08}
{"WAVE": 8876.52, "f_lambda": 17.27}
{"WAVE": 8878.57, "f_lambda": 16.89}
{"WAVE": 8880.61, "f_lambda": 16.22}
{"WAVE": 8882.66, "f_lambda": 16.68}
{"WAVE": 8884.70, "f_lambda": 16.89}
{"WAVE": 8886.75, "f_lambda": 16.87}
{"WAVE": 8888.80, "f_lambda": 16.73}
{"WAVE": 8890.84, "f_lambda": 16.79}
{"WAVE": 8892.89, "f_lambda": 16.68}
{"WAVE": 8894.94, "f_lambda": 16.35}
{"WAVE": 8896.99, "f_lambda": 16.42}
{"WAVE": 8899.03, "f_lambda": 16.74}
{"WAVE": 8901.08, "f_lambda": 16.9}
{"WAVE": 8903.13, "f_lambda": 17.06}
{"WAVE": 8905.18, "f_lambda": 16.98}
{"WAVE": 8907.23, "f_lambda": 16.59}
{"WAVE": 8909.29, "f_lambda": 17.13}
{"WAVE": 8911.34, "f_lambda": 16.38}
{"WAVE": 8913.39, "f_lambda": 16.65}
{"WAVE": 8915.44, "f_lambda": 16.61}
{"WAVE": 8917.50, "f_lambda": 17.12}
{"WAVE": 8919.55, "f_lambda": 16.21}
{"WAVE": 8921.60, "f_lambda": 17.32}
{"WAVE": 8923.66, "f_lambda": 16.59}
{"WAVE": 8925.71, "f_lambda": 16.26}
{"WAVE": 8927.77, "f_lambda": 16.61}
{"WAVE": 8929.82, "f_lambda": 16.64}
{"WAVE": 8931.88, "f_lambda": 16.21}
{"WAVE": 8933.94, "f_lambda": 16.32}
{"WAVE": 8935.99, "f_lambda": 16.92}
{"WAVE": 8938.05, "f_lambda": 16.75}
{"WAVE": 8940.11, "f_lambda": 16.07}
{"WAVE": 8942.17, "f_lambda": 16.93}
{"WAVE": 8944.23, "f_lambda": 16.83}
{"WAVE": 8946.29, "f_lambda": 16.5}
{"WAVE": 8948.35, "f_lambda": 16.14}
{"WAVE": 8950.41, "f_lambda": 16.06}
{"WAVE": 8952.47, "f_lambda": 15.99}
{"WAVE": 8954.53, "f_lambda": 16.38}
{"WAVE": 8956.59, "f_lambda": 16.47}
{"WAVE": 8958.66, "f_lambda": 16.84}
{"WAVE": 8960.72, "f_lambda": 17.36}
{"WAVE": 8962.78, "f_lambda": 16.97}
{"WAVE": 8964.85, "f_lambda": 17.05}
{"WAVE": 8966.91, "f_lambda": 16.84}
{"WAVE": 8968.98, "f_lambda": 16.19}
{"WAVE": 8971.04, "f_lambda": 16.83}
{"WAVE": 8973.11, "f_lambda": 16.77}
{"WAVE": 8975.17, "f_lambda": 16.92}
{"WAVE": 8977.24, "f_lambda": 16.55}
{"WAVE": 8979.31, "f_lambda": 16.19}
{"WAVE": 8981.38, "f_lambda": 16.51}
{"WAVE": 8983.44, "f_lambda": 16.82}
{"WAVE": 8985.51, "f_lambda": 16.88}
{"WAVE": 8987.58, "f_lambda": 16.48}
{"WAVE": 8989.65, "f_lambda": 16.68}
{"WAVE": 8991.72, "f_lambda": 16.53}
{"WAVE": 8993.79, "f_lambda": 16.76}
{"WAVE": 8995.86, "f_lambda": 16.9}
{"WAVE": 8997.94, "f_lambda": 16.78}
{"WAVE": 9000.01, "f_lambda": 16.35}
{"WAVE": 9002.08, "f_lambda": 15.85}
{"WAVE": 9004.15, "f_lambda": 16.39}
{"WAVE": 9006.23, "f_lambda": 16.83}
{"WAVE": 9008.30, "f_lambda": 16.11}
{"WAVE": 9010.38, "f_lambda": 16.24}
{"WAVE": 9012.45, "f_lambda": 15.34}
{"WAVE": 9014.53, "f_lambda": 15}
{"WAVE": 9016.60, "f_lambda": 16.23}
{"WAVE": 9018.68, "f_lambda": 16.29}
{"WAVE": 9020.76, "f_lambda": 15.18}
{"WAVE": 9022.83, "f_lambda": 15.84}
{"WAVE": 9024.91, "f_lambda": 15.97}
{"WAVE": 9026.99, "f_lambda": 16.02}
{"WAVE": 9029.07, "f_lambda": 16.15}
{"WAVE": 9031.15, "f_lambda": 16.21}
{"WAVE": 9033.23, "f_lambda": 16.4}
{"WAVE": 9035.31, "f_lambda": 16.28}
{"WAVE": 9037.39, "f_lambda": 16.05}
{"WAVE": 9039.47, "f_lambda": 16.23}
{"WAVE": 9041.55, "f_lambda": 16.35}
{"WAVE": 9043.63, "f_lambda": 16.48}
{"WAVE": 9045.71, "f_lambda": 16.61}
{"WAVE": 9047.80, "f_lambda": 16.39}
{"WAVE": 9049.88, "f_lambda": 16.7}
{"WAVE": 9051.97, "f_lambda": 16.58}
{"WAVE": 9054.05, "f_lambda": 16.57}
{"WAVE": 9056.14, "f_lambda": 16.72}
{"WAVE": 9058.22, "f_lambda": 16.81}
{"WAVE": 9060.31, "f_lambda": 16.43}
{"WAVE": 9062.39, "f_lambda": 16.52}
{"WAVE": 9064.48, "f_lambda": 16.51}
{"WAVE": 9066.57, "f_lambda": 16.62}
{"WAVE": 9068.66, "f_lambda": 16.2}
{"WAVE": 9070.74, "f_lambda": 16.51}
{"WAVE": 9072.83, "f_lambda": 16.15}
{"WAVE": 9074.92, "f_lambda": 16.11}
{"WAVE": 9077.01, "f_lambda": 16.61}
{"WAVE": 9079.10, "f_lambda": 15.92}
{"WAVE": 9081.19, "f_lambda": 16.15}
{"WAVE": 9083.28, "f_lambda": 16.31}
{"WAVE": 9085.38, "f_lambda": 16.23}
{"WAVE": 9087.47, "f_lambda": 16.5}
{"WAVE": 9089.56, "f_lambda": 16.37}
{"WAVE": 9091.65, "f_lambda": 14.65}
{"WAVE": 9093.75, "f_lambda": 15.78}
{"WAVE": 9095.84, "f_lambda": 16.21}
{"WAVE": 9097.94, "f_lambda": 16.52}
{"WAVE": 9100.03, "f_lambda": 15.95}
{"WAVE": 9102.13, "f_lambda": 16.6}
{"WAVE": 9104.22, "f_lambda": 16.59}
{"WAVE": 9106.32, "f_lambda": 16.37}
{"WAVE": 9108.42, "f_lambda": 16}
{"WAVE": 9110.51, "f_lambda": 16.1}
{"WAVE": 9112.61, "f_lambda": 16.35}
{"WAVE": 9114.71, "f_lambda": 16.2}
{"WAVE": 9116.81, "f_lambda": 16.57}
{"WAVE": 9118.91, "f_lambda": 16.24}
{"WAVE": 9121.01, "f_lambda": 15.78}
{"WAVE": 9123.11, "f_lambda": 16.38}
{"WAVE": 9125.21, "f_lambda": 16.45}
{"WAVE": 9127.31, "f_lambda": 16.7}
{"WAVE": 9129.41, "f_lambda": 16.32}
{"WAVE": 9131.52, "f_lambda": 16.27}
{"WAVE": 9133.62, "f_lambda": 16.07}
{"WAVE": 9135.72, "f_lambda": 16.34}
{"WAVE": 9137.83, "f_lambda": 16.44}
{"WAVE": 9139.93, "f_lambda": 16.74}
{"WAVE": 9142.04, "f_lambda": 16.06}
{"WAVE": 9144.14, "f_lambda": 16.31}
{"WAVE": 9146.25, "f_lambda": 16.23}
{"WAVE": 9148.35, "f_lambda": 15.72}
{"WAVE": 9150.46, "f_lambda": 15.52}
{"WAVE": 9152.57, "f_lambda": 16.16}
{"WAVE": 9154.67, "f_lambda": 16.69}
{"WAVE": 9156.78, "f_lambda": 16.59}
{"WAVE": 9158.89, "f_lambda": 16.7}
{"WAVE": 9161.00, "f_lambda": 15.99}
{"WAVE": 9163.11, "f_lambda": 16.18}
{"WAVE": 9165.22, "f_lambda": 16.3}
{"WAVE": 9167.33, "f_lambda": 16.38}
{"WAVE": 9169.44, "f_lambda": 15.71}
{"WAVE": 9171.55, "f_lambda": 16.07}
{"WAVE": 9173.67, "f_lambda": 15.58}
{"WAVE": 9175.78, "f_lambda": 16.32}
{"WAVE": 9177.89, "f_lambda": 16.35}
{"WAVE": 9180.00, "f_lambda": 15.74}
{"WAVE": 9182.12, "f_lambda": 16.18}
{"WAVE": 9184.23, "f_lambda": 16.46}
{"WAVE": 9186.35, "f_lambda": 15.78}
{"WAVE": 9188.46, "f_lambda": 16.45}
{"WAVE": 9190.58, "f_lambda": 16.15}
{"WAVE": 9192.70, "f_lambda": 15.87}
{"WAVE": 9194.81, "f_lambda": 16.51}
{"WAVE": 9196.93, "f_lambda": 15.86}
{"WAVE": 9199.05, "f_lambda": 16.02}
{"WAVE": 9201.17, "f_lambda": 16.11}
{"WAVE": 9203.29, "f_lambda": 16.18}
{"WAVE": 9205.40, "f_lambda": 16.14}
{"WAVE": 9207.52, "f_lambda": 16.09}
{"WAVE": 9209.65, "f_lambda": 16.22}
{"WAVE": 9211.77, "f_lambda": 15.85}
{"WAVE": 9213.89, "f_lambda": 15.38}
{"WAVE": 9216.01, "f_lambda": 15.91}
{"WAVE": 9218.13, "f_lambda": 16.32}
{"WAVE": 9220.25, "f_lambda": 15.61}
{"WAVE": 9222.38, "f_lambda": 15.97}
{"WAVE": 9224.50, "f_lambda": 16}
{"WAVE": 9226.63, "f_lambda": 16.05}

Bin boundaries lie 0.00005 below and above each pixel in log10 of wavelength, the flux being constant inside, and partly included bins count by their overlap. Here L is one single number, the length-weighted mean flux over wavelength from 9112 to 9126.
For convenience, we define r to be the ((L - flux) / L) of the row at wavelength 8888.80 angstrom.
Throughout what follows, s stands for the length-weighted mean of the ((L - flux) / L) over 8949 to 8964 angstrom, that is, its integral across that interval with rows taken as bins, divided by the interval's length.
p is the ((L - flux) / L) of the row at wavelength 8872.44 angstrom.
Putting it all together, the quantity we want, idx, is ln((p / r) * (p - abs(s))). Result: -6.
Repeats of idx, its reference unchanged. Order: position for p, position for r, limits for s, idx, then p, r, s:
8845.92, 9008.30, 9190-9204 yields -2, -0.04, 0.010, 0.01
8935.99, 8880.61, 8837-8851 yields 0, -0.04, 0.003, -0.05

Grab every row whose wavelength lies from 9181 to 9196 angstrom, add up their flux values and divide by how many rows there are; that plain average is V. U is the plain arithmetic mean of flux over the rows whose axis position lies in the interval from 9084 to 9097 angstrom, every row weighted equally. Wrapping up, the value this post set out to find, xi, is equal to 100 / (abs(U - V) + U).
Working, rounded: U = 16.0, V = 16.2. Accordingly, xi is 6.17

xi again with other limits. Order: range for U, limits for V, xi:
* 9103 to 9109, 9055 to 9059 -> 5.96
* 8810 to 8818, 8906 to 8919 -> 5.97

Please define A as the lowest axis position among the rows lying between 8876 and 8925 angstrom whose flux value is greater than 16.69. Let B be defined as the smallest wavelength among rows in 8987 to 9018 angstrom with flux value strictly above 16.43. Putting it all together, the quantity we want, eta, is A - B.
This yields -111.1 angstrom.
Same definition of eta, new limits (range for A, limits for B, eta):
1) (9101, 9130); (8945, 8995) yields 181.0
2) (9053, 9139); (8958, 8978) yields 97.5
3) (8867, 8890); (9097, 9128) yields -223.5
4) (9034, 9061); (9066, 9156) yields -16.7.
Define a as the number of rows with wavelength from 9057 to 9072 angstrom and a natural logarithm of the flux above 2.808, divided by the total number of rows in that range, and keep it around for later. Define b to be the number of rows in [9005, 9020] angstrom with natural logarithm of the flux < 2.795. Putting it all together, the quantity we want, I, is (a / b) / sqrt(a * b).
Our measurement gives 0.04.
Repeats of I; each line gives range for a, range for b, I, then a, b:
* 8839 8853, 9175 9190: 0.08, 0.9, 5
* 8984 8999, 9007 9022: 0.05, 0.7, 7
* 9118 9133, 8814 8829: 0.38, 0.1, 1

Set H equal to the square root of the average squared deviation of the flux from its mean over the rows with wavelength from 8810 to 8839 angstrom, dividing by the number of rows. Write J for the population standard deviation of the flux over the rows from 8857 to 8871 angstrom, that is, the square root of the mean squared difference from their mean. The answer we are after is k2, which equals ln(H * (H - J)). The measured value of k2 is -0.8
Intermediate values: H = 0.86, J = 0.35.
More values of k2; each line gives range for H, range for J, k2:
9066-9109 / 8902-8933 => -3.4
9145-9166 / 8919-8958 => -4.6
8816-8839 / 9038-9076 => -0.7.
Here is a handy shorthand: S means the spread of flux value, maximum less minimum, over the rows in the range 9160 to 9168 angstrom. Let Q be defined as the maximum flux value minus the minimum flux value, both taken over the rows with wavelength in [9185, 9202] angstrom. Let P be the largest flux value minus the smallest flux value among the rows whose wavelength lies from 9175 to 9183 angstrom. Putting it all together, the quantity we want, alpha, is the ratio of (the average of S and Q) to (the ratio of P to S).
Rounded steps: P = 0.6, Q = 0.73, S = 0.39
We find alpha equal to 0.4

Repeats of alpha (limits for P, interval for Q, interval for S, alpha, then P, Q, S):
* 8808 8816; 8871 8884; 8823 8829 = 1.0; 4.2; 1.08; 2.38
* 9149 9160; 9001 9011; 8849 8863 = 1.0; 1.2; 0.98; 1.10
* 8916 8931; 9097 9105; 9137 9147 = 0.4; 1.1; 0.65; 0.68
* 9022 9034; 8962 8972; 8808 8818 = 19.2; 0.6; 0.86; 4.23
